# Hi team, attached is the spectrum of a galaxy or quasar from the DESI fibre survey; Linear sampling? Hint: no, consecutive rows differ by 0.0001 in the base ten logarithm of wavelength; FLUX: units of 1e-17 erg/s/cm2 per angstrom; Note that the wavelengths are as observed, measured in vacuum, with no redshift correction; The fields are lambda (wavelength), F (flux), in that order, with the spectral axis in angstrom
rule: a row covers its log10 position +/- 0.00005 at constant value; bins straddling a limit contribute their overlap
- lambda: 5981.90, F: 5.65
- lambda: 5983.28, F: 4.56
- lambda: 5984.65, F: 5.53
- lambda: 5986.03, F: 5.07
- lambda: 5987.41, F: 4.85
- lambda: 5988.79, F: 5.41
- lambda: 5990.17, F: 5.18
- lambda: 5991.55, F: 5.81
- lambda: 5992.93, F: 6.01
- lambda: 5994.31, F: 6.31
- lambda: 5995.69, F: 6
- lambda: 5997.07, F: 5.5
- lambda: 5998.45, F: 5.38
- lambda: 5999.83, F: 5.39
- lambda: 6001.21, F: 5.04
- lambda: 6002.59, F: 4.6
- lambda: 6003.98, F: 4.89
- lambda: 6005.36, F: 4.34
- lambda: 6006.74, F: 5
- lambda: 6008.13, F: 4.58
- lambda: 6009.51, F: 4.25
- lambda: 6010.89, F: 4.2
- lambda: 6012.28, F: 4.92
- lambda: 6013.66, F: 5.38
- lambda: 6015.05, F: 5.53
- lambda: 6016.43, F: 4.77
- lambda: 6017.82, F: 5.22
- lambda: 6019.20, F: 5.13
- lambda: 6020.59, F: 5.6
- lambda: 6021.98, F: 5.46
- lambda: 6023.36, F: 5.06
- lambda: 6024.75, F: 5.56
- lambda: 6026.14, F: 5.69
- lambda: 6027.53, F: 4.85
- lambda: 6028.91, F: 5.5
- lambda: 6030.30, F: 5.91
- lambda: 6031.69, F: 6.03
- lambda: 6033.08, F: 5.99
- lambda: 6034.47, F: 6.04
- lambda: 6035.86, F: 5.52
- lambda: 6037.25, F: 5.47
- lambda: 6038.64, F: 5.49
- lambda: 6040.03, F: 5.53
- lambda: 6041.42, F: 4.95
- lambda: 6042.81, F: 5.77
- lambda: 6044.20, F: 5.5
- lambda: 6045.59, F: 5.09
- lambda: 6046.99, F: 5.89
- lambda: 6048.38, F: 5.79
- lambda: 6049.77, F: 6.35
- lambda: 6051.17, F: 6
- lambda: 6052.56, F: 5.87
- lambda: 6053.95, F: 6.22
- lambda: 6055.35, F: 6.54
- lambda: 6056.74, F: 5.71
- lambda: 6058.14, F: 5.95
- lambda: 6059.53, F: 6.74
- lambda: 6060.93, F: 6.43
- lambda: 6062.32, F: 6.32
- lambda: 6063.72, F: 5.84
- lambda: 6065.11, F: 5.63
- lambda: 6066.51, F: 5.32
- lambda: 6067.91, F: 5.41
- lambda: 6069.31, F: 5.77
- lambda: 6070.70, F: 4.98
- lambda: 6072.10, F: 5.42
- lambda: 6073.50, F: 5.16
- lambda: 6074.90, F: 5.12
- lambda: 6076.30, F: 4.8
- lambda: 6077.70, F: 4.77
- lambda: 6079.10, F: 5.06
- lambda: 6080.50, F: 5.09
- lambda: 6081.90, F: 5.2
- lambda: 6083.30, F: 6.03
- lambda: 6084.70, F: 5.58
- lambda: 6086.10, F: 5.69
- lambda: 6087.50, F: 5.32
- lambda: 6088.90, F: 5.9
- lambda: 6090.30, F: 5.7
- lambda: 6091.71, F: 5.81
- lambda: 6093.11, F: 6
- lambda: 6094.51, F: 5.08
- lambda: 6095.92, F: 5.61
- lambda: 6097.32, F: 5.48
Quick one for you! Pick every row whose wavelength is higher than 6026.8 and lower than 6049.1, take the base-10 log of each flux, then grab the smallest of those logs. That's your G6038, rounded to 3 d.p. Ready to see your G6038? 0.686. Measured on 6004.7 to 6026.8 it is 0.623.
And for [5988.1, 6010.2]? 0.628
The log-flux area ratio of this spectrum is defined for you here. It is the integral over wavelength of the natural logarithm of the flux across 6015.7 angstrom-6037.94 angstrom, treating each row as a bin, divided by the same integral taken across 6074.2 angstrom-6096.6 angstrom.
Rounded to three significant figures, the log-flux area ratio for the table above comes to 1.00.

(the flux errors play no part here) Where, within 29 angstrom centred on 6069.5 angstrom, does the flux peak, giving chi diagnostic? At 6059.53 angstrom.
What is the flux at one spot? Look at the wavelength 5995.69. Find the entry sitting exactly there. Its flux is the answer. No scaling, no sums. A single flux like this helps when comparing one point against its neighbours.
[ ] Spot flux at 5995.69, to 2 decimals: 6.00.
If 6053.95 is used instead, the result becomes 6.22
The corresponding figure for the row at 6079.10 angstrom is 5.06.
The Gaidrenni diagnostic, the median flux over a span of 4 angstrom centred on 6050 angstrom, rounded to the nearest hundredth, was 6.00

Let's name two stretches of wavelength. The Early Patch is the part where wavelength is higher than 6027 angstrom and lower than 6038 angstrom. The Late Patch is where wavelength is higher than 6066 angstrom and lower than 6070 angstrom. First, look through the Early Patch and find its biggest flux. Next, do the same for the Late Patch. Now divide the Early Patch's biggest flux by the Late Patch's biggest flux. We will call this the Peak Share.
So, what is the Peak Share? 1.05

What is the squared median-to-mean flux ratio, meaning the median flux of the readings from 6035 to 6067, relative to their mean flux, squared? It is 0.99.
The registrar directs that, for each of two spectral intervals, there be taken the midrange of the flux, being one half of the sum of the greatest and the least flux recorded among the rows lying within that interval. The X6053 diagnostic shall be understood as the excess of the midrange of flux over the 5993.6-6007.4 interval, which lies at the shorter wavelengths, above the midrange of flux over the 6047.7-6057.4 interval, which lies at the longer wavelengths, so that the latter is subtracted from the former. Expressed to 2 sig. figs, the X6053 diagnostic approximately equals -0.80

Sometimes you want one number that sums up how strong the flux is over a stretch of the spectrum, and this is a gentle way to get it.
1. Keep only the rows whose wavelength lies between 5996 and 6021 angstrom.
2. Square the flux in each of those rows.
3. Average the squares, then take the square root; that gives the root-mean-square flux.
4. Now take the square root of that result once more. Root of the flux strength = 2.24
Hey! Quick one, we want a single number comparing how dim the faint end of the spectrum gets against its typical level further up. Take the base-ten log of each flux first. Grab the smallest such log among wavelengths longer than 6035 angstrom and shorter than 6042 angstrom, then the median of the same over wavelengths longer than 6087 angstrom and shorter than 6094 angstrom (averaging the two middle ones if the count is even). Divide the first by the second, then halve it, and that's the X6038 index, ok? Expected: 0.454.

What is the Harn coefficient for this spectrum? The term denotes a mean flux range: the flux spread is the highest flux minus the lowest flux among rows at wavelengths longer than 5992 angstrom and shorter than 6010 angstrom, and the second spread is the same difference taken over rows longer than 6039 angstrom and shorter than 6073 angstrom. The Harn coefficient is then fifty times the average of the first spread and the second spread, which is 96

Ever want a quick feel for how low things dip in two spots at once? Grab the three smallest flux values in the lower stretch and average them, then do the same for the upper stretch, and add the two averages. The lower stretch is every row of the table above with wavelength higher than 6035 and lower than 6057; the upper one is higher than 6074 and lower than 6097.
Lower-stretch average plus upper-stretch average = 10.0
